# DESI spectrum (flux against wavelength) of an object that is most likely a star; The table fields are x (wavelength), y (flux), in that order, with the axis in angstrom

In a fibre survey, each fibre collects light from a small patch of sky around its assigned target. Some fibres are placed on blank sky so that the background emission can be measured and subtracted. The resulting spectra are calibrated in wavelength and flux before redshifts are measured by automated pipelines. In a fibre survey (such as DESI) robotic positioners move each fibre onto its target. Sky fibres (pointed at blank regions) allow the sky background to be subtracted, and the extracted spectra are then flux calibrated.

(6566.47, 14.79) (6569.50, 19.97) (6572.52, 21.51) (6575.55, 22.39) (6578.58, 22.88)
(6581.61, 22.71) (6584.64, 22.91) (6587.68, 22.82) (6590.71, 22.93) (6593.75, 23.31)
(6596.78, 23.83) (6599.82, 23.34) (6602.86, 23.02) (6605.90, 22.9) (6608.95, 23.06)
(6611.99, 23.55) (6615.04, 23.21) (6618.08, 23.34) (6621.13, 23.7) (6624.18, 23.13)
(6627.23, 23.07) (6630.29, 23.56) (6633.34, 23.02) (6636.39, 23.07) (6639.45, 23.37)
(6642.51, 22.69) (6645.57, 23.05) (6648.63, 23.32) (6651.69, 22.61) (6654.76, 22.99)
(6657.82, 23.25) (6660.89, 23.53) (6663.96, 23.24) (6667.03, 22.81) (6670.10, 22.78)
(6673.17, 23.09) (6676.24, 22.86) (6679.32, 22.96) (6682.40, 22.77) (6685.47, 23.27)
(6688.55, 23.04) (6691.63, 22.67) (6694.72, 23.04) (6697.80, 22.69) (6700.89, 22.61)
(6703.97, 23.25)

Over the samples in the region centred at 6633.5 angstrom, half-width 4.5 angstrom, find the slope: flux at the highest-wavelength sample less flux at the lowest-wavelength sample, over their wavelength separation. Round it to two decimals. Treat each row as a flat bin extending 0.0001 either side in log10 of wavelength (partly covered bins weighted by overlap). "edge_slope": -0.08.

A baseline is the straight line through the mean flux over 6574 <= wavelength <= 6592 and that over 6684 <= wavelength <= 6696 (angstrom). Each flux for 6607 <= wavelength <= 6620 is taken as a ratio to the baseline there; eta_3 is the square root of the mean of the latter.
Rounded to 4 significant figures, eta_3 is 1.010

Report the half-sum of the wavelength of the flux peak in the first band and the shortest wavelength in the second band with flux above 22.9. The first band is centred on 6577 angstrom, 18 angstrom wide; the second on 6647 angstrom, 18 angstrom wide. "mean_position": 6612.0 angstrom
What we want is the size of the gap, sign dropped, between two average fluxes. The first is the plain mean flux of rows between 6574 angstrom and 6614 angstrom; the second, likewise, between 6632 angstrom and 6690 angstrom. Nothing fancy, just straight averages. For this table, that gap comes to 0.01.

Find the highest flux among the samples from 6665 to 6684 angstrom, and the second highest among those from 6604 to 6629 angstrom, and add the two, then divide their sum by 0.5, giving 93.28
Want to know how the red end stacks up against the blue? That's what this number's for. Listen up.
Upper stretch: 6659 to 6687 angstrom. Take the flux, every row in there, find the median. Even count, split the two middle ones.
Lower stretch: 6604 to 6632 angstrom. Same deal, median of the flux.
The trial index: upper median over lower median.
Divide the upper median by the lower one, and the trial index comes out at 0.99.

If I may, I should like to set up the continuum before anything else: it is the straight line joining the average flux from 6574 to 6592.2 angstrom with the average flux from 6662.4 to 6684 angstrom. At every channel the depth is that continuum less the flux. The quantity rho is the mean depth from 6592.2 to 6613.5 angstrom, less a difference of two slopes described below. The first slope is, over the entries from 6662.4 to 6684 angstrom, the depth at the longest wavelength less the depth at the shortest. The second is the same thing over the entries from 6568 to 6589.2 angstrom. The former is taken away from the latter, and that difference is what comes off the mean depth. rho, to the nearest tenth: 2.8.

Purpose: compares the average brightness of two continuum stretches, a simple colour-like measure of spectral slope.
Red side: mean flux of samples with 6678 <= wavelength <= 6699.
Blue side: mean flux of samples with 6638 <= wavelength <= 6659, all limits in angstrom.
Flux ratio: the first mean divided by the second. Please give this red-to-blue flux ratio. 0.995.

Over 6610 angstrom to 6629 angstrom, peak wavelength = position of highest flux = 6621.13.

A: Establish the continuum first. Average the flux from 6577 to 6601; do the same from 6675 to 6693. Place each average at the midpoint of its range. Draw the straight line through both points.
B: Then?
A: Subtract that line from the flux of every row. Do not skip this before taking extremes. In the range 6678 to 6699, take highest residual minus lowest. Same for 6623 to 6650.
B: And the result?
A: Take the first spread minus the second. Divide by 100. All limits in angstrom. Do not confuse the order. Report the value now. -0.0026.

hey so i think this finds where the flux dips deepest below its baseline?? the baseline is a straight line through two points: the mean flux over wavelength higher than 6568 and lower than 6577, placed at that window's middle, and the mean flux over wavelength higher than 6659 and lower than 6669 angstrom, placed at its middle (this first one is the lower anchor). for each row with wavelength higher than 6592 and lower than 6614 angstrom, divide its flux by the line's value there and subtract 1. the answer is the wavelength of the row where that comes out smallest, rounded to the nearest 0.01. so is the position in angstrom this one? 6605.90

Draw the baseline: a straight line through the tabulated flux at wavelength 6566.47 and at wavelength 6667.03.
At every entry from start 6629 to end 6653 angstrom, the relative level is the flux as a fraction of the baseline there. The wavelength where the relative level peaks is 6630.29 angstrom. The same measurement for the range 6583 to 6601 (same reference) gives 6584.64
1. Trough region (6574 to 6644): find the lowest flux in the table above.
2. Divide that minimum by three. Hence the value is 7.46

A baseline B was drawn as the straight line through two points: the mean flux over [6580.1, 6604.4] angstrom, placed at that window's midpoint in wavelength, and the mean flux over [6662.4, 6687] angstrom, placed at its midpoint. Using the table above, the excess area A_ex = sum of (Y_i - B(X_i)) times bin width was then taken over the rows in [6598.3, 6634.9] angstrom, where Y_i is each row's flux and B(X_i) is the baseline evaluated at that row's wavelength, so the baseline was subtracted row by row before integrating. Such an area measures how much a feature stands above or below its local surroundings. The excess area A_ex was 6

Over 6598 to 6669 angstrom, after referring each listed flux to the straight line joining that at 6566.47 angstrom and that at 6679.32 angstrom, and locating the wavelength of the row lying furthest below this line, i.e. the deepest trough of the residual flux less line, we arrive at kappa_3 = 6667.03 angstrom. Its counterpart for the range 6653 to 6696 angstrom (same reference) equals 6691.63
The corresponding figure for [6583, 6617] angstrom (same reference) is 6615.04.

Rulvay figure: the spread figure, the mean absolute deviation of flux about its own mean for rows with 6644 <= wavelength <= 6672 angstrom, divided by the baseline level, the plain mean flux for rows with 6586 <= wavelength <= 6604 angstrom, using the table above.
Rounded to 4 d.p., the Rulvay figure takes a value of 0.0104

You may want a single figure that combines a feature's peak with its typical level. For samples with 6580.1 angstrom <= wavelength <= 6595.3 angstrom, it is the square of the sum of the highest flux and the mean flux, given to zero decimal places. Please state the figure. 2139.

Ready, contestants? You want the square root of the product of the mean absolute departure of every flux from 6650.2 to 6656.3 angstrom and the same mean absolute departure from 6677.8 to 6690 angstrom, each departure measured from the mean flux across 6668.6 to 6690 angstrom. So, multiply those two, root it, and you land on 0.166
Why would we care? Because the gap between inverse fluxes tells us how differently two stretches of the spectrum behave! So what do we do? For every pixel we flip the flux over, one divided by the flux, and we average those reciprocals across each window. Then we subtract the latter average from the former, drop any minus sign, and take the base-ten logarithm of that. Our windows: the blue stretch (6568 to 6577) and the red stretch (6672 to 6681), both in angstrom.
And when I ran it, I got -2.45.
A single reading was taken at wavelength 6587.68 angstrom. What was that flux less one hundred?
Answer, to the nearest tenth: -77.2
